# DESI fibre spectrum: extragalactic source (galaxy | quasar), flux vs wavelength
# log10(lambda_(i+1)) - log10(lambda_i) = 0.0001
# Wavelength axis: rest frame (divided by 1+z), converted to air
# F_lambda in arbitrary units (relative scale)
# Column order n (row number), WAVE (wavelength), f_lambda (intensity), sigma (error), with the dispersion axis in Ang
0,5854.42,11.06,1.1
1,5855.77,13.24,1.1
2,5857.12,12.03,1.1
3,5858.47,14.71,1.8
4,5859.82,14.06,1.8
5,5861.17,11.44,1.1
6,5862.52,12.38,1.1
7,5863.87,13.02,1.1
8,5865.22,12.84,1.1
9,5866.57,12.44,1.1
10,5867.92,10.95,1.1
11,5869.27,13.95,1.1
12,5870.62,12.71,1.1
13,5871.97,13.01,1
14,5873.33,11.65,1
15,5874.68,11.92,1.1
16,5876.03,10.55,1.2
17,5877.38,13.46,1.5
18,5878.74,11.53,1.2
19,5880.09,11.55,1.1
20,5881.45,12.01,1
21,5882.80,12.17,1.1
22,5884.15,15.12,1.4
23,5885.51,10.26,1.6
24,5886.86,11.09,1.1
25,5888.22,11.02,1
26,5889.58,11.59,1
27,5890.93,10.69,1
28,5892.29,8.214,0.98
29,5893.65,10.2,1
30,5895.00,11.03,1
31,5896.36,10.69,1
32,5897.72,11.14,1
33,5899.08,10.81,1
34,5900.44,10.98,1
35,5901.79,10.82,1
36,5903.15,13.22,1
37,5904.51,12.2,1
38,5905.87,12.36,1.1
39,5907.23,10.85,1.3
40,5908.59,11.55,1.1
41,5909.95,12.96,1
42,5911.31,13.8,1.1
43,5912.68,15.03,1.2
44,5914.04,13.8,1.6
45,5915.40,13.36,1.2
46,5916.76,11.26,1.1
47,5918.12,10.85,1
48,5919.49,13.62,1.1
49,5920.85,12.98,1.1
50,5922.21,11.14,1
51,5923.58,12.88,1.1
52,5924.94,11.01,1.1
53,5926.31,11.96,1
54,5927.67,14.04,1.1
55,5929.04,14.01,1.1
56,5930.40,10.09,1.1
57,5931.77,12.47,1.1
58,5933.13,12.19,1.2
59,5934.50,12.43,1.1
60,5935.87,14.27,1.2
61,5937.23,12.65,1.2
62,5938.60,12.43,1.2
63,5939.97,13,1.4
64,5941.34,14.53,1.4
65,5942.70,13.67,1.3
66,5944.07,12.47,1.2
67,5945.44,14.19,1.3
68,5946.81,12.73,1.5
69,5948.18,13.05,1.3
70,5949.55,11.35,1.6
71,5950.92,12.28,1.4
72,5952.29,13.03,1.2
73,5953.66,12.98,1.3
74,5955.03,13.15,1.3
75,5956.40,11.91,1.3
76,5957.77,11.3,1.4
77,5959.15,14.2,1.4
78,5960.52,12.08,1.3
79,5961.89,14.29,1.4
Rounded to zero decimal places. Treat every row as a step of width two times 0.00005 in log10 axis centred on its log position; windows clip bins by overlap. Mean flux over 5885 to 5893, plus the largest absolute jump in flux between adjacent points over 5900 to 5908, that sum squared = 166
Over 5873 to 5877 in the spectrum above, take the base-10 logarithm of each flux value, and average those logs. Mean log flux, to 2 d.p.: 1.06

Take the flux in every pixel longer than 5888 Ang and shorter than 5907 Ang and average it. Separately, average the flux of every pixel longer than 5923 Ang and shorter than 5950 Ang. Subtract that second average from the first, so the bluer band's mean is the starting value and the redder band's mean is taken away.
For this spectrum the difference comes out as -1.7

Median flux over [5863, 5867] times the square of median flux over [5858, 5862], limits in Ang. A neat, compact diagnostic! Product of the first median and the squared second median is 2538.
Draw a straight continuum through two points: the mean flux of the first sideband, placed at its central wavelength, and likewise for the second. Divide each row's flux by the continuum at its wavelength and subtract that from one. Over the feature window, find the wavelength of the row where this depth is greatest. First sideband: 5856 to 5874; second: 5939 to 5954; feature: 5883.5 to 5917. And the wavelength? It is 5892.29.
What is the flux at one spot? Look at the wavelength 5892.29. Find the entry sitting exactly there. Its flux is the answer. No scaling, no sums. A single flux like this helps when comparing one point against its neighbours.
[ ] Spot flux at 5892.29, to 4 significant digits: 8.214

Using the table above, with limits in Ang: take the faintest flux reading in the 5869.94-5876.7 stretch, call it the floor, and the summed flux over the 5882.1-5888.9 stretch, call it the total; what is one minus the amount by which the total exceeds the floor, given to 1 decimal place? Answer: -48.1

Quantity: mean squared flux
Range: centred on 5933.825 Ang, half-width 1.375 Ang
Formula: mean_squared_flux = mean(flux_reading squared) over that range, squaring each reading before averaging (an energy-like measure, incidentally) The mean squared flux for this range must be 152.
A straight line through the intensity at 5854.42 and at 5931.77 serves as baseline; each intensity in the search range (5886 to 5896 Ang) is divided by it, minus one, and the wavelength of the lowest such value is 5892.29 Ang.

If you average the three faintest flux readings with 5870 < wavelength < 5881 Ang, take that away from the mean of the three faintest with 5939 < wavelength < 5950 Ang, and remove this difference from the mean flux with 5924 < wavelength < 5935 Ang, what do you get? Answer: 11.3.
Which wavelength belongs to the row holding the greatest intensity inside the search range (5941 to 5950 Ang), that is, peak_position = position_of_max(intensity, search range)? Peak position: 5941.34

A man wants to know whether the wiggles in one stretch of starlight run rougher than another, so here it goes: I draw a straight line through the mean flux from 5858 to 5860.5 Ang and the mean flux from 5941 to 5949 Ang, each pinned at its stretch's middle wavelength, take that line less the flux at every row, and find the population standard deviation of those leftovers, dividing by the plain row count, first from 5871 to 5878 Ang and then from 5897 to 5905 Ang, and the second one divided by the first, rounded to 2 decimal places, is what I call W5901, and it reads 0.88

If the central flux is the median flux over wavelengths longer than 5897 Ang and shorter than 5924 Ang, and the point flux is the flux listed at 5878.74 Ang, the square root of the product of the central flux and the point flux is 11.9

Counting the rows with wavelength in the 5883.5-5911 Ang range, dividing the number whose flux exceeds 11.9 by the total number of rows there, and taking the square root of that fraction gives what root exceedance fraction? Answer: 0.50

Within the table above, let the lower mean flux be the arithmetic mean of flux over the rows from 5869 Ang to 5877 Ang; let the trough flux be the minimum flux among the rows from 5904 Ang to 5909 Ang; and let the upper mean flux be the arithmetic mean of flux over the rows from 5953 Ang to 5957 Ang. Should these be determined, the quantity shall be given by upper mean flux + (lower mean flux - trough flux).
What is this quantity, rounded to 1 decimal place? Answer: 14.1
